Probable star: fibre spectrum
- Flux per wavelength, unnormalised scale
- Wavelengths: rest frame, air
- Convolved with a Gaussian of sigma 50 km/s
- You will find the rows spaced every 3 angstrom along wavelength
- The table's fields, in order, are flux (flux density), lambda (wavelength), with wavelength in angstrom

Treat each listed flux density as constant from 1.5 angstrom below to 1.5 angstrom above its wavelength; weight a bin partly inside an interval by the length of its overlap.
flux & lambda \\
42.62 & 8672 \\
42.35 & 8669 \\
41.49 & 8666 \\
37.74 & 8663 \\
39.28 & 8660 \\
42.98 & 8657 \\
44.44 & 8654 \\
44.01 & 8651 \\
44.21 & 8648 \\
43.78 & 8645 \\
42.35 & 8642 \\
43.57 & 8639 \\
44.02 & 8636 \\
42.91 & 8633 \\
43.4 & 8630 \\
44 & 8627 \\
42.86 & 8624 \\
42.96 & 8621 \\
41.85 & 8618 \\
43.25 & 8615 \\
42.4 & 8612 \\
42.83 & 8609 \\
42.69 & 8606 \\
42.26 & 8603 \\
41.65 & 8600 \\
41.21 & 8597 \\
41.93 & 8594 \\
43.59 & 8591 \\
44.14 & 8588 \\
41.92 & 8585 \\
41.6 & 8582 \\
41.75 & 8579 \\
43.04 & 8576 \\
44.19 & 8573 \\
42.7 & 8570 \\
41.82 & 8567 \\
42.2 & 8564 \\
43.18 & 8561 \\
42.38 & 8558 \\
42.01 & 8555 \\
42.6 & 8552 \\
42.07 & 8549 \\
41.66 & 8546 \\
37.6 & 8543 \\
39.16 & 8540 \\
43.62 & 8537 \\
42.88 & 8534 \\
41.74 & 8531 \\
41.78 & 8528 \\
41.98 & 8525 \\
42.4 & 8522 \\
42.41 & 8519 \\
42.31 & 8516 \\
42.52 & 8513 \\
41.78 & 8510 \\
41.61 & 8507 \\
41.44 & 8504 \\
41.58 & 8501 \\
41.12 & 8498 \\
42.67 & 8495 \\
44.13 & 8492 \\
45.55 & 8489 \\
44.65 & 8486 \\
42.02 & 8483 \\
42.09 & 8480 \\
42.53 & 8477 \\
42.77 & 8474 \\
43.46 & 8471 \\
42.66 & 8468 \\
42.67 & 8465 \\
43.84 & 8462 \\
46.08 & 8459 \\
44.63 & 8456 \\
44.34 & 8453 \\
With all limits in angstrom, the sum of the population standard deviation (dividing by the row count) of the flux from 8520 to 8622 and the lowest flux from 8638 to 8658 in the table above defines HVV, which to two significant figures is 44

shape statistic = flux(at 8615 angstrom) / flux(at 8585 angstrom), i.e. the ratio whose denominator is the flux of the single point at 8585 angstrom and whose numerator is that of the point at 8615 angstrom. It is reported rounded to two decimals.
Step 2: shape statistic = 1.03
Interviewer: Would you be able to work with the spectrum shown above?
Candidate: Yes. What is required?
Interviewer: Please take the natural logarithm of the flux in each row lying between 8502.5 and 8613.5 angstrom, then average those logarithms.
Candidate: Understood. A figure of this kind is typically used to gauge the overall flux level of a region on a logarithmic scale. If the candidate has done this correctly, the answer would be 3.741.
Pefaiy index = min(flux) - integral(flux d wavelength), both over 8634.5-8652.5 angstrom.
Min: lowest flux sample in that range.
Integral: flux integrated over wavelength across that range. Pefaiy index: -743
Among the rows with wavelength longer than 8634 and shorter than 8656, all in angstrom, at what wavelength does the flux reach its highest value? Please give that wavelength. 8654 angstrom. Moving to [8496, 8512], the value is 8510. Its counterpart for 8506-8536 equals 8534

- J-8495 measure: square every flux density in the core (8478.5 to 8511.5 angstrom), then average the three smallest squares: 1712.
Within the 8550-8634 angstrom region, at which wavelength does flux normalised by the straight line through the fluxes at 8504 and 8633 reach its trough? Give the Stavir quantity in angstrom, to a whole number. 8597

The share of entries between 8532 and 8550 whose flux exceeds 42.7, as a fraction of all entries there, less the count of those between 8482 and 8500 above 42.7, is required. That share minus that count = -2.7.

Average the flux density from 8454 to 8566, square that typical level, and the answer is 1805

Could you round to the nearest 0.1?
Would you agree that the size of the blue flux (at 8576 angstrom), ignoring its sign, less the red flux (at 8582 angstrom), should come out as 1.4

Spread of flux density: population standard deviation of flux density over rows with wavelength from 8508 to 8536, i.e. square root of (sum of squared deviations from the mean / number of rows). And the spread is 0.38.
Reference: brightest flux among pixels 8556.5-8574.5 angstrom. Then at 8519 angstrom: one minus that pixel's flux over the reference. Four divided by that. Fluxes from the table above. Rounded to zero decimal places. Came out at 99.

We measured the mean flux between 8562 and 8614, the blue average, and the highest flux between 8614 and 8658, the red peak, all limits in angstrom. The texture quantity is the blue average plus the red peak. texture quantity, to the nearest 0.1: 86.9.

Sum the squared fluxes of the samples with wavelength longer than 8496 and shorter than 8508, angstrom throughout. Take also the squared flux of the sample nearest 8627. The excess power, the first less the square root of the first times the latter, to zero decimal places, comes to 3222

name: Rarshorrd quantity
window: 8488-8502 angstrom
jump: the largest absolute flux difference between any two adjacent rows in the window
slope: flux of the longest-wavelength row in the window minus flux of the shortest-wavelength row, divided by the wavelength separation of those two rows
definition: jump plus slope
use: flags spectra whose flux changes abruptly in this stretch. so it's 1.2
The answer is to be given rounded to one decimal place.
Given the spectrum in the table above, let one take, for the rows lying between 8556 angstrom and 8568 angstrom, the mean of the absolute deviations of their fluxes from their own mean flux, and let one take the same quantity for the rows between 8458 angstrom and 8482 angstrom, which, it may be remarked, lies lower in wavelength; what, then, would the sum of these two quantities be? 1.3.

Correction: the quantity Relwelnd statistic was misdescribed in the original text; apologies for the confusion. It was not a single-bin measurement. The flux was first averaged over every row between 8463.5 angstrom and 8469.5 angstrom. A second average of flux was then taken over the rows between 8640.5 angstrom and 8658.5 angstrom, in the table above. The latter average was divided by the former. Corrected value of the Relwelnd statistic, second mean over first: 1.02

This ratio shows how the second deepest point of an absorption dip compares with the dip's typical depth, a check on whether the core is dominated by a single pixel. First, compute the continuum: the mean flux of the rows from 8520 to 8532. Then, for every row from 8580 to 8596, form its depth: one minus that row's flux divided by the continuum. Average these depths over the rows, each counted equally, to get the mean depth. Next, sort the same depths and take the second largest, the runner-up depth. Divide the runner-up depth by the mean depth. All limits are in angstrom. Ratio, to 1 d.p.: -0.1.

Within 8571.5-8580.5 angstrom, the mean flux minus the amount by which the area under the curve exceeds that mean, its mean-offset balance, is -301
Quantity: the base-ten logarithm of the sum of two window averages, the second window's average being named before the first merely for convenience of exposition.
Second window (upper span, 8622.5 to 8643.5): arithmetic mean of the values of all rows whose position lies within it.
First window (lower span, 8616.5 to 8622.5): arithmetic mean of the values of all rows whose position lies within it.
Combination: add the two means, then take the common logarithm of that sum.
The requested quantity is 1.93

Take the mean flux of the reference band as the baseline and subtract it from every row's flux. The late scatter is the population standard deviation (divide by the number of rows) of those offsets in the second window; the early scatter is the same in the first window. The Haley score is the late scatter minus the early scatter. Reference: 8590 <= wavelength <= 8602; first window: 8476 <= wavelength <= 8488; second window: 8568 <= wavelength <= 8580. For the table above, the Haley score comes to -0.20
